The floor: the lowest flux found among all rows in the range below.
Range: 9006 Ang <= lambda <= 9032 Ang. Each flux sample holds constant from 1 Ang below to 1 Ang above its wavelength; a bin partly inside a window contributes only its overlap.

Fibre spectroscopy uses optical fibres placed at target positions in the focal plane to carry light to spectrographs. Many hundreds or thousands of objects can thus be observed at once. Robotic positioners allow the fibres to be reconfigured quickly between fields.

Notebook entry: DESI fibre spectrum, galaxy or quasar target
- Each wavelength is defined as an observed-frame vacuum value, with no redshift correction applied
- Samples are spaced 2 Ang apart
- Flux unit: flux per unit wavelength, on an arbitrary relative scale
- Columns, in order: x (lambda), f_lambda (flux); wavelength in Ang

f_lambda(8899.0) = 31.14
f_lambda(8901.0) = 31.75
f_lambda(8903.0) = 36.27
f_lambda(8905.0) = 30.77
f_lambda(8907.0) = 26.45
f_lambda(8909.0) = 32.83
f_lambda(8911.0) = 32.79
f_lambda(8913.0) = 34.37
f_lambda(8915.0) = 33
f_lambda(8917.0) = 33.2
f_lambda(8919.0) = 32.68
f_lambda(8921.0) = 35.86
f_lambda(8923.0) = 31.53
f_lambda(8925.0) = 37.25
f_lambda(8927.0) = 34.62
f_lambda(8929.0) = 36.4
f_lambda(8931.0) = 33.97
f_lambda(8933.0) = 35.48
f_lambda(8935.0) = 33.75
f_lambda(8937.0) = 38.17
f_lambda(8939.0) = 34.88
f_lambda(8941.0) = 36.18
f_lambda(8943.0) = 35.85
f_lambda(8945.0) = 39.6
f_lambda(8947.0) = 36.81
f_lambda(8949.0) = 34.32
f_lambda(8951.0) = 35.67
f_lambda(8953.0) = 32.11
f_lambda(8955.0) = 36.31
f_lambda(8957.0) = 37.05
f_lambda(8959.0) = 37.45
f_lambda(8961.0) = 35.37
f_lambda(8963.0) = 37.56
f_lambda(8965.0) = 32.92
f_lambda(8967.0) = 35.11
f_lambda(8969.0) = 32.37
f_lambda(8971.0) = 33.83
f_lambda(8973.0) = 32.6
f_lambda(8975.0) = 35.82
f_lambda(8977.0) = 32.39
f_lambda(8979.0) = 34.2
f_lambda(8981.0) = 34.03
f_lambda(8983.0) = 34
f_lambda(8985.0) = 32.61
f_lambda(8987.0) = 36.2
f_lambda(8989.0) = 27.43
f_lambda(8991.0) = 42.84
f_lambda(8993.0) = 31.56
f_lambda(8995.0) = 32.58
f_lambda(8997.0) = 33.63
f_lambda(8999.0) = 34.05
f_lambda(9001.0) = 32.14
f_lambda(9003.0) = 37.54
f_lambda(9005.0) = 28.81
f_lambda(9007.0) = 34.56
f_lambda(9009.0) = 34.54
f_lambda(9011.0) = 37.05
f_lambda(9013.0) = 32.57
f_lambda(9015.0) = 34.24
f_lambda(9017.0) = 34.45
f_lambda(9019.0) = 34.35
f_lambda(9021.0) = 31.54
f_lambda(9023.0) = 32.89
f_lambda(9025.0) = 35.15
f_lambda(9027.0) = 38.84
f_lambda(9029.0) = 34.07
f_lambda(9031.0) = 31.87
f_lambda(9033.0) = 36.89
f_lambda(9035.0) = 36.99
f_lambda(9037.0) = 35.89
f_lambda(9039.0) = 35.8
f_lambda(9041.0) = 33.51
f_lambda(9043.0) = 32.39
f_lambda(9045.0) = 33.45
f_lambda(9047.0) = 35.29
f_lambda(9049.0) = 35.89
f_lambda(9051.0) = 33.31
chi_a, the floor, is 31.54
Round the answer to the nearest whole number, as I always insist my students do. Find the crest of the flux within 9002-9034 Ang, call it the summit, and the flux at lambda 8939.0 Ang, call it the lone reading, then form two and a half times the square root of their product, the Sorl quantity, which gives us 92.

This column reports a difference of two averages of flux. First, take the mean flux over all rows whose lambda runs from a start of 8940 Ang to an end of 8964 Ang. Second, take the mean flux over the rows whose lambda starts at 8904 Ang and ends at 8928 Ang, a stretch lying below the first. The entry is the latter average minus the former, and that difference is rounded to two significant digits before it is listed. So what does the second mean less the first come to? -3.2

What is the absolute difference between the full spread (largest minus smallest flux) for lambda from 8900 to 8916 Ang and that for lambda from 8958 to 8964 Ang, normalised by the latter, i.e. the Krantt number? 3.5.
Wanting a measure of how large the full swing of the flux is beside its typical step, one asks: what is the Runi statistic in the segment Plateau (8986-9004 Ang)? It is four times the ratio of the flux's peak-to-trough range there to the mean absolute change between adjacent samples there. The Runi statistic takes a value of 11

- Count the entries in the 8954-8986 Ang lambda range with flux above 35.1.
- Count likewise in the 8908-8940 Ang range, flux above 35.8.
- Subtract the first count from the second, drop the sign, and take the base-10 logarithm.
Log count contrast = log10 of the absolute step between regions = 0.5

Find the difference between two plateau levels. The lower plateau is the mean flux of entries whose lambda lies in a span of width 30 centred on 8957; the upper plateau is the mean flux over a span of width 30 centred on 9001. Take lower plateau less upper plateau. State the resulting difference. 1.5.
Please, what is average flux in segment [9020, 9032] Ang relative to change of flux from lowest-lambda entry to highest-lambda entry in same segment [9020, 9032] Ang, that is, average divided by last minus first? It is 103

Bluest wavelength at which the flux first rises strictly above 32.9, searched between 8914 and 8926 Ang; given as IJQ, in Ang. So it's 8915.0 Ang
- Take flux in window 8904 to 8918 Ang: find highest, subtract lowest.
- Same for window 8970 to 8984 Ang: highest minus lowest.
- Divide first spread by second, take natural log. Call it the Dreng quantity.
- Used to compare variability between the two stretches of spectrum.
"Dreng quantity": 0.8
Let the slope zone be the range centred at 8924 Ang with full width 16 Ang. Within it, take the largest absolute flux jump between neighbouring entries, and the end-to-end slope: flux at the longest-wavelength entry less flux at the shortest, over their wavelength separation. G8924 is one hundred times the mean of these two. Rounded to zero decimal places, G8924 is 289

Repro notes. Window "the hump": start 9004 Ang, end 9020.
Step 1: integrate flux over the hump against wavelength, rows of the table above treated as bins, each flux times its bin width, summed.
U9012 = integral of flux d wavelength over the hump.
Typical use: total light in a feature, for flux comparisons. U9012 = 541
